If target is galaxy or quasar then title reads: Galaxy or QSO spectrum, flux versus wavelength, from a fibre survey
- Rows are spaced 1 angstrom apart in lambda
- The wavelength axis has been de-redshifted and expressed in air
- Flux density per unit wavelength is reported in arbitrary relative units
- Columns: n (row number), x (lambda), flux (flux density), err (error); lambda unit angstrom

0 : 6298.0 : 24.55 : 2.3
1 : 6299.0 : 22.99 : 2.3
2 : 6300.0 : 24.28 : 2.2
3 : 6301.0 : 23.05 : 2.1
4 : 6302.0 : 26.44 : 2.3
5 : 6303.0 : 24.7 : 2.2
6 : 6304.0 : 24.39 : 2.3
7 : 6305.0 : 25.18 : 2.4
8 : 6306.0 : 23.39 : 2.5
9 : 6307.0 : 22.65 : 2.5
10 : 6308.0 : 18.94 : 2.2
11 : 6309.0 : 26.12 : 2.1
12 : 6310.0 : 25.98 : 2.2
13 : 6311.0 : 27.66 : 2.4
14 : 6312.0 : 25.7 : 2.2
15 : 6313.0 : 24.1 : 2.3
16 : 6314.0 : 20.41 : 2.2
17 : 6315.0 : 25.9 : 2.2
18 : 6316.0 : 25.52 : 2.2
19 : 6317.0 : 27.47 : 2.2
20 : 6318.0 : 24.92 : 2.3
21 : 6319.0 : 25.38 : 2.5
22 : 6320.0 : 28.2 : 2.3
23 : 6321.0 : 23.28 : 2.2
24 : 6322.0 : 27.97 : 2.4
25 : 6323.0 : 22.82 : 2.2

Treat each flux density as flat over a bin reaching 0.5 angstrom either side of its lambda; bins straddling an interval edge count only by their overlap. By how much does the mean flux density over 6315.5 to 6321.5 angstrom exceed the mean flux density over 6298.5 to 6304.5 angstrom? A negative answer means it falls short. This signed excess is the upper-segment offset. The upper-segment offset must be 1.5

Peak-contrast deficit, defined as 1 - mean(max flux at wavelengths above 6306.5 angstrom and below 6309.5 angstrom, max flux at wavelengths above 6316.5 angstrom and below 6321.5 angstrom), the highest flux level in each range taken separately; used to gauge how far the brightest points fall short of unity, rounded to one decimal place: -26.2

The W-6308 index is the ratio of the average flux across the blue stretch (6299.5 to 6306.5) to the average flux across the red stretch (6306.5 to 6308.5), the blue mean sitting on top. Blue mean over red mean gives 1.18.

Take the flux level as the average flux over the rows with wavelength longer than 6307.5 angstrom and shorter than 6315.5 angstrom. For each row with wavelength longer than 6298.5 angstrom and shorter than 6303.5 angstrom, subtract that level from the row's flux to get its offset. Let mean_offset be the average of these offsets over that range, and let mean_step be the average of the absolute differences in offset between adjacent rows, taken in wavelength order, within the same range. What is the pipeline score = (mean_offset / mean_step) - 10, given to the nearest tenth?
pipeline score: -10.0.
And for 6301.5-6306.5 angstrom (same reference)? -9.6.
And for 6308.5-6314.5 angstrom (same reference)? -9.6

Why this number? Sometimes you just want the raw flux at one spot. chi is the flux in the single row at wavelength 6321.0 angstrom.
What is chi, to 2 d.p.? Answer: 23.28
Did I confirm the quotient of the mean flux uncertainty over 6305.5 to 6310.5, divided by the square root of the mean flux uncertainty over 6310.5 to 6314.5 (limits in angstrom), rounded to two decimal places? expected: 1.52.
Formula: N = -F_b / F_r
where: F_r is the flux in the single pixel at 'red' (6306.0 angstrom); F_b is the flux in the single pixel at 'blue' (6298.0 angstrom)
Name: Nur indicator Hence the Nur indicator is -1.05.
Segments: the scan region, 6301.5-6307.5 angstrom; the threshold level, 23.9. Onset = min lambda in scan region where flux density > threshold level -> 6302.0 angstrom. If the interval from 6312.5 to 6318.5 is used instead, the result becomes 6313.0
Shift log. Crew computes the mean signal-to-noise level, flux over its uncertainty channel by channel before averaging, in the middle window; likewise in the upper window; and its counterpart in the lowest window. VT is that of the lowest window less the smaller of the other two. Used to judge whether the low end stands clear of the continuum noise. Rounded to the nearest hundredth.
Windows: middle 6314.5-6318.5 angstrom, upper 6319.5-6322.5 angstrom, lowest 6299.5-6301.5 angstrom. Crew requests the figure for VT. -0.49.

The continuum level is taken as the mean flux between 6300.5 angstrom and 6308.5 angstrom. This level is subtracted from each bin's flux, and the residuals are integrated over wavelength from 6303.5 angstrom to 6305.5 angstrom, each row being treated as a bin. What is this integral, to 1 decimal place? 2.4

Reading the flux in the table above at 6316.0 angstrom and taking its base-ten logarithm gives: 1.41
